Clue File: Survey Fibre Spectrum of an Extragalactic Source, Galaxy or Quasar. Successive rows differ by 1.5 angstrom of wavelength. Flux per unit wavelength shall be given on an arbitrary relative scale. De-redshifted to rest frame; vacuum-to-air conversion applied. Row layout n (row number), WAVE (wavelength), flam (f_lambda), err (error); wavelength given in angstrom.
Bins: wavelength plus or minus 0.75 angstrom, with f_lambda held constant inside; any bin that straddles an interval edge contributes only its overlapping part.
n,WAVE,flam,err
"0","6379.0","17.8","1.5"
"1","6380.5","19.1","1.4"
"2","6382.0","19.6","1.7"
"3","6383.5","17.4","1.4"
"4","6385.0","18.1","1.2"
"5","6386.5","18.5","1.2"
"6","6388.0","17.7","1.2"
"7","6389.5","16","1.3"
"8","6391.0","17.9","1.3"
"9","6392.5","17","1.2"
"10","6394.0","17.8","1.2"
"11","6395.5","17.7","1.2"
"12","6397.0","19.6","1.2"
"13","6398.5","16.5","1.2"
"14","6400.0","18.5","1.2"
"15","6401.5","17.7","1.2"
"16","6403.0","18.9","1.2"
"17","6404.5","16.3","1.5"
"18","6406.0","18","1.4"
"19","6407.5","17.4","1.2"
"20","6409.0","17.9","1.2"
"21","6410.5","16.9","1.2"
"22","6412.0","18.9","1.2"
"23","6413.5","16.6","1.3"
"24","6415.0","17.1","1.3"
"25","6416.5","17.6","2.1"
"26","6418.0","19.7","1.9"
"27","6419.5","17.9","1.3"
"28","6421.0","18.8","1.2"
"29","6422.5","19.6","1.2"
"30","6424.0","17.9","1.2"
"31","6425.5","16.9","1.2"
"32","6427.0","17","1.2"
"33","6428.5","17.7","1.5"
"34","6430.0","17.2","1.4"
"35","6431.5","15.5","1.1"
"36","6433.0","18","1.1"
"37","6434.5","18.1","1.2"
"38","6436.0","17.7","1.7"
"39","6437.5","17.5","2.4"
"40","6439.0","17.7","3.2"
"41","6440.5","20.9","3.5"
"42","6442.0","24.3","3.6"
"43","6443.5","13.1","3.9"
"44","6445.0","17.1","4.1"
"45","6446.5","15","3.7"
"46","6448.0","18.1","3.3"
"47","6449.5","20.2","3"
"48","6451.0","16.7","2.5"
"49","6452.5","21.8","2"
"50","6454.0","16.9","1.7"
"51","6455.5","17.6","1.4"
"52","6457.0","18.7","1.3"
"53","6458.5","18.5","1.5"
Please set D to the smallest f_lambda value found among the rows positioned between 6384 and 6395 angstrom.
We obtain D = 16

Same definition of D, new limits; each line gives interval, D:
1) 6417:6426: 16.9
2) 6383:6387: 17.4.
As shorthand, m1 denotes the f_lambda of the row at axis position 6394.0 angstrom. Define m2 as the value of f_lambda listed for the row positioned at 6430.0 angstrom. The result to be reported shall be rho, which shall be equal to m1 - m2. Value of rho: 0.6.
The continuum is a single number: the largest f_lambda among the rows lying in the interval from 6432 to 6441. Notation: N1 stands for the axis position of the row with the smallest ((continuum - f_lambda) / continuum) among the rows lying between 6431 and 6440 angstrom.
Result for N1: 6434.5 angstrom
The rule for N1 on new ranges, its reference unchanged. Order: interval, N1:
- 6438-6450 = 6442.0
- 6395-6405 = 6397.0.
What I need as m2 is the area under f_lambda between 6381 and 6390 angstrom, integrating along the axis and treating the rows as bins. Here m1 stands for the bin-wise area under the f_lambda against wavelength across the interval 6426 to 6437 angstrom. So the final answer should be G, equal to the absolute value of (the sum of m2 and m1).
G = 352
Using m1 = 190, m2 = 162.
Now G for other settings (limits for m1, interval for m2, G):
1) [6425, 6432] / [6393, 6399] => 226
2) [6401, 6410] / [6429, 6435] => 262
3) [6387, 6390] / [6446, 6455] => 215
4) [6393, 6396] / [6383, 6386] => 107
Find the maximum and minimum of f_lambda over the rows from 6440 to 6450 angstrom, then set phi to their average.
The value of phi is 18.7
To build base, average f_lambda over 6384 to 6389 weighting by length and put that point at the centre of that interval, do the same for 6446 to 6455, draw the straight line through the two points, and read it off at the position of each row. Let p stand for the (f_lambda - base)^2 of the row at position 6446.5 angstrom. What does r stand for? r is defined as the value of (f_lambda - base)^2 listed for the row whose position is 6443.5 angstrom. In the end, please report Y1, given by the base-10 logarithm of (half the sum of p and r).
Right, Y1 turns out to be 1.25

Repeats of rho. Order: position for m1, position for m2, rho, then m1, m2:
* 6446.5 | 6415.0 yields -2.1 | 15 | 17.1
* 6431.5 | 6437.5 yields -2.0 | 15.5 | 17.5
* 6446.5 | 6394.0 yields -2.8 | 15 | 17.8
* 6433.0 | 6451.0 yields 1.3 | 18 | 16.7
